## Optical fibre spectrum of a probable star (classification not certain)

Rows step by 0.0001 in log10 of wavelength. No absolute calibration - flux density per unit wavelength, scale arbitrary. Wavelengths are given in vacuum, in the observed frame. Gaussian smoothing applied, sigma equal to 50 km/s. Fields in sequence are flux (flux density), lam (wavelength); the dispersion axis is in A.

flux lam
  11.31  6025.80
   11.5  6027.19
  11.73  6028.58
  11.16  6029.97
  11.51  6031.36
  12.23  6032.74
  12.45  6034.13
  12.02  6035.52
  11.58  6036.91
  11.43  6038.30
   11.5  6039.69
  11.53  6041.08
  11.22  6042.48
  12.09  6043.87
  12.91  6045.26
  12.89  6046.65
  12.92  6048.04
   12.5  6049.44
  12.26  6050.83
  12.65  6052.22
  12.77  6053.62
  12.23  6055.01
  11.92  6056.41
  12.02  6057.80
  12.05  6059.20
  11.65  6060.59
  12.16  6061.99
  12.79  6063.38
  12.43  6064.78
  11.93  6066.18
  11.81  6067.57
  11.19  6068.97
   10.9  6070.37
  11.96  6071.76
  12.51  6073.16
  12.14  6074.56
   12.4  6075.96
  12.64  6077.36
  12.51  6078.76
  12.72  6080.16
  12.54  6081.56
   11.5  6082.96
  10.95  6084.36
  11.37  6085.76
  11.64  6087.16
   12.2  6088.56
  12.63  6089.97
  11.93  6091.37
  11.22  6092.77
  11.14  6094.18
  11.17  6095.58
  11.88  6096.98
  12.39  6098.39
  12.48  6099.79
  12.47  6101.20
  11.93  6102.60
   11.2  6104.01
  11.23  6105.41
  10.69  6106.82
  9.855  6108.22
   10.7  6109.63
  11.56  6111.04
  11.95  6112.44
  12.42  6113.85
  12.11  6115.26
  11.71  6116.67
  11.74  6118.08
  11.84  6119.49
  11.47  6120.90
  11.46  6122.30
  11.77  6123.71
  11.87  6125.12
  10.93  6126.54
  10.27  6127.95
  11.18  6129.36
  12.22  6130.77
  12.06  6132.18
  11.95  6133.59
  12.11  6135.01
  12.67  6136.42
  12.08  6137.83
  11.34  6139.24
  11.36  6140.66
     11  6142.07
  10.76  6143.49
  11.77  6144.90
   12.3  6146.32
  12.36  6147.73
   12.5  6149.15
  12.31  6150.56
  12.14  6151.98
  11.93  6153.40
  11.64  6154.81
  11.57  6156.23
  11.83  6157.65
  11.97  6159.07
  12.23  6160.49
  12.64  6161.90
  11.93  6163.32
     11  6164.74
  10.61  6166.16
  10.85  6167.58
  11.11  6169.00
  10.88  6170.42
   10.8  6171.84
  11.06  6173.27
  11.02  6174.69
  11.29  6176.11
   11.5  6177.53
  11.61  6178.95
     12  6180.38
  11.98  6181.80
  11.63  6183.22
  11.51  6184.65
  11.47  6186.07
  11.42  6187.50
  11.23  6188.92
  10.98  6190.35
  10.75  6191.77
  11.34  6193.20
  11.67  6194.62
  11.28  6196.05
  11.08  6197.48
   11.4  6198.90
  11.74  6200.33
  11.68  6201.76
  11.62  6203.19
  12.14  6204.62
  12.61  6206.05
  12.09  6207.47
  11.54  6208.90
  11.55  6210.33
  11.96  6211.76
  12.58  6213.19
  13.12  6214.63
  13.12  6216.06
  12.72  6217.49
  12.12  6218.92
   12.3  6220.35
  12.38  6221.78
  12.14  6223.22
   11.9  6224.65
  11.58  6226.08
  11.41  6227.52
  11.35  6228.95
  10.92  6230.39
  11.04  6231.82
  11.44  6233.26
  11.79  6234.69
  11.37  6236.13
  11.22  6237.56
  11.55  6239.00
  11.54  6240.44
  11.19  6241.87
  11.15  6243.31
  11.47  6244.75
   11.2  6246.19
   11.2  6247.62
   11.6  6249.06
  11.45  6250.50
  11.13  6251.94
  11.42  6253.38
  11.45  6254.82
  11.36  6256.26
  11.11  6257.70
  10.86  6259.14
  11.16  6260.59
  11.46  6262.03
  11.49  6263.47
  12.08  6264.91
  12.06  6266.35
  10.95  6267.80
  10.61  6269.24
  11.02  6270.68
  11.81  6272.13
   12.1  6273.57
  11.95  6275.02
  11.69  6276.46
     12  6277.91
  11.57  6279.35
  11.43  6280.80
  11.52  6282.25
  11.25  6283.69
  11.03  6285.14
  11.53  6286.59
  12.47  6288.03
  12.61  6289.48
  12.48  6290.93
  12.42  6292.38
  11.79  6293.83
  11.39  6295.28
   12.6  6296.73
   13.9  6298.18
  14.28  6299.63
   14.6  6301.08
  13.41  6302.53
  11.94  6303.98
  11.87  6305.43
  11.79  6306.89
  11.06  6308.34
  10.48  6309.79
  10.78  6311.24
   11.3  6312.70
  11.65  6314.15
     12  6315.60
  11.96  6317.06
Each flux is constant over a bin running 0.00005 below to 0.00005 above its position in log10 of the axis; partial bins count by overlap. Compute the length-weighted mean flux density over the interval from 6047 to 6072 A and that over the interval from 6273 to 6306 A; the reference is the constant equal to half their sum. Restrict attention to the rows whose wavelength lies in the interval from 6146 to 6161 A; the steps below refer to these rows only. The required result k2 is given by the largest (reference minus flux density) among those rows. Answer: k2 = 0.6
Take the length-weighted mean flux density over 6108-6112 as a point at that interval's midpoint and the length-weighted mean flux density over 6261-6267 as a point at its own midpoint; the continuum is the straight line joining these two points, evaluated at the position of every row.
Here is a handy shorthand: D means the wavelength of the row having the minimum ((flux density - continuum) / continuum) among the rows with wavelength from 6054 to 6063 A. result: 6060.59 A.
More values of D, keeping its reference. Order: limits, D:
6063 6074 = 6070.37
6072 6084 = 6082.96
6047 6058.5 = 6056.41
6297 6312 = 6309.79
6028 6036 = 6029.97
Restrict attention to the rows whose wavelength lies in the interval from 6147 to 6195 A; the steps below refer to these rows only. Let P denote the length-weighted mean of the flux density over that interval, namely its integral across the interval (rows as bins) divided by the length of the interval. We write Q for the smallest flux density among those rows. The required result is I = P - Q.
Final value 0.94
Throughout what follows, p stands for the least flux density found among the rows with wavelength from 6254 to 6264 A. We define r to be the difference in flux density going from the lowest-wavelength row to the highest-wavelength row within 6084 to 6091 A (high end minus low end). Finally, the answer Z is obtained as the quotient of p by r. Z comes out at 6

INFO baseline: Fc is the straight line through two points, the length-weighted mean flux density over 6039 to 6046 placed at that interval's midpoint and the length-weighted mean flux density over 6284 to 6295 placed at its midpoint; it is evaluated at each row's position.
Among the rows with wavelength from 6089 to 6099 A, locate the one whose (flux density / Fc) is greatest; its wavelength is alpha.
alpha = 6089.97 A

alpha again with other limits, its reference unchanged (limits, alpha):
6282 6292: 6289.48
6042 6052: 6048.04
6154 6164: 6161.90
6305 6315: 6305.43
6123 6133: 6130.77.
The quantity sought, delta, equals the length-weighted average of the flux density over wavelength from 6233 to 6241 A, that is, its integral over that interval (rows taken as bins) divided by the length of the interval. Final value 11.5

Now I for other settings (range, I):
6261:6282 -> 0.97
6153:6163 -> 0.41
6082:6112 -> 1.69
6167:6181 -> 0.41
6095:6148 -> 1.78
